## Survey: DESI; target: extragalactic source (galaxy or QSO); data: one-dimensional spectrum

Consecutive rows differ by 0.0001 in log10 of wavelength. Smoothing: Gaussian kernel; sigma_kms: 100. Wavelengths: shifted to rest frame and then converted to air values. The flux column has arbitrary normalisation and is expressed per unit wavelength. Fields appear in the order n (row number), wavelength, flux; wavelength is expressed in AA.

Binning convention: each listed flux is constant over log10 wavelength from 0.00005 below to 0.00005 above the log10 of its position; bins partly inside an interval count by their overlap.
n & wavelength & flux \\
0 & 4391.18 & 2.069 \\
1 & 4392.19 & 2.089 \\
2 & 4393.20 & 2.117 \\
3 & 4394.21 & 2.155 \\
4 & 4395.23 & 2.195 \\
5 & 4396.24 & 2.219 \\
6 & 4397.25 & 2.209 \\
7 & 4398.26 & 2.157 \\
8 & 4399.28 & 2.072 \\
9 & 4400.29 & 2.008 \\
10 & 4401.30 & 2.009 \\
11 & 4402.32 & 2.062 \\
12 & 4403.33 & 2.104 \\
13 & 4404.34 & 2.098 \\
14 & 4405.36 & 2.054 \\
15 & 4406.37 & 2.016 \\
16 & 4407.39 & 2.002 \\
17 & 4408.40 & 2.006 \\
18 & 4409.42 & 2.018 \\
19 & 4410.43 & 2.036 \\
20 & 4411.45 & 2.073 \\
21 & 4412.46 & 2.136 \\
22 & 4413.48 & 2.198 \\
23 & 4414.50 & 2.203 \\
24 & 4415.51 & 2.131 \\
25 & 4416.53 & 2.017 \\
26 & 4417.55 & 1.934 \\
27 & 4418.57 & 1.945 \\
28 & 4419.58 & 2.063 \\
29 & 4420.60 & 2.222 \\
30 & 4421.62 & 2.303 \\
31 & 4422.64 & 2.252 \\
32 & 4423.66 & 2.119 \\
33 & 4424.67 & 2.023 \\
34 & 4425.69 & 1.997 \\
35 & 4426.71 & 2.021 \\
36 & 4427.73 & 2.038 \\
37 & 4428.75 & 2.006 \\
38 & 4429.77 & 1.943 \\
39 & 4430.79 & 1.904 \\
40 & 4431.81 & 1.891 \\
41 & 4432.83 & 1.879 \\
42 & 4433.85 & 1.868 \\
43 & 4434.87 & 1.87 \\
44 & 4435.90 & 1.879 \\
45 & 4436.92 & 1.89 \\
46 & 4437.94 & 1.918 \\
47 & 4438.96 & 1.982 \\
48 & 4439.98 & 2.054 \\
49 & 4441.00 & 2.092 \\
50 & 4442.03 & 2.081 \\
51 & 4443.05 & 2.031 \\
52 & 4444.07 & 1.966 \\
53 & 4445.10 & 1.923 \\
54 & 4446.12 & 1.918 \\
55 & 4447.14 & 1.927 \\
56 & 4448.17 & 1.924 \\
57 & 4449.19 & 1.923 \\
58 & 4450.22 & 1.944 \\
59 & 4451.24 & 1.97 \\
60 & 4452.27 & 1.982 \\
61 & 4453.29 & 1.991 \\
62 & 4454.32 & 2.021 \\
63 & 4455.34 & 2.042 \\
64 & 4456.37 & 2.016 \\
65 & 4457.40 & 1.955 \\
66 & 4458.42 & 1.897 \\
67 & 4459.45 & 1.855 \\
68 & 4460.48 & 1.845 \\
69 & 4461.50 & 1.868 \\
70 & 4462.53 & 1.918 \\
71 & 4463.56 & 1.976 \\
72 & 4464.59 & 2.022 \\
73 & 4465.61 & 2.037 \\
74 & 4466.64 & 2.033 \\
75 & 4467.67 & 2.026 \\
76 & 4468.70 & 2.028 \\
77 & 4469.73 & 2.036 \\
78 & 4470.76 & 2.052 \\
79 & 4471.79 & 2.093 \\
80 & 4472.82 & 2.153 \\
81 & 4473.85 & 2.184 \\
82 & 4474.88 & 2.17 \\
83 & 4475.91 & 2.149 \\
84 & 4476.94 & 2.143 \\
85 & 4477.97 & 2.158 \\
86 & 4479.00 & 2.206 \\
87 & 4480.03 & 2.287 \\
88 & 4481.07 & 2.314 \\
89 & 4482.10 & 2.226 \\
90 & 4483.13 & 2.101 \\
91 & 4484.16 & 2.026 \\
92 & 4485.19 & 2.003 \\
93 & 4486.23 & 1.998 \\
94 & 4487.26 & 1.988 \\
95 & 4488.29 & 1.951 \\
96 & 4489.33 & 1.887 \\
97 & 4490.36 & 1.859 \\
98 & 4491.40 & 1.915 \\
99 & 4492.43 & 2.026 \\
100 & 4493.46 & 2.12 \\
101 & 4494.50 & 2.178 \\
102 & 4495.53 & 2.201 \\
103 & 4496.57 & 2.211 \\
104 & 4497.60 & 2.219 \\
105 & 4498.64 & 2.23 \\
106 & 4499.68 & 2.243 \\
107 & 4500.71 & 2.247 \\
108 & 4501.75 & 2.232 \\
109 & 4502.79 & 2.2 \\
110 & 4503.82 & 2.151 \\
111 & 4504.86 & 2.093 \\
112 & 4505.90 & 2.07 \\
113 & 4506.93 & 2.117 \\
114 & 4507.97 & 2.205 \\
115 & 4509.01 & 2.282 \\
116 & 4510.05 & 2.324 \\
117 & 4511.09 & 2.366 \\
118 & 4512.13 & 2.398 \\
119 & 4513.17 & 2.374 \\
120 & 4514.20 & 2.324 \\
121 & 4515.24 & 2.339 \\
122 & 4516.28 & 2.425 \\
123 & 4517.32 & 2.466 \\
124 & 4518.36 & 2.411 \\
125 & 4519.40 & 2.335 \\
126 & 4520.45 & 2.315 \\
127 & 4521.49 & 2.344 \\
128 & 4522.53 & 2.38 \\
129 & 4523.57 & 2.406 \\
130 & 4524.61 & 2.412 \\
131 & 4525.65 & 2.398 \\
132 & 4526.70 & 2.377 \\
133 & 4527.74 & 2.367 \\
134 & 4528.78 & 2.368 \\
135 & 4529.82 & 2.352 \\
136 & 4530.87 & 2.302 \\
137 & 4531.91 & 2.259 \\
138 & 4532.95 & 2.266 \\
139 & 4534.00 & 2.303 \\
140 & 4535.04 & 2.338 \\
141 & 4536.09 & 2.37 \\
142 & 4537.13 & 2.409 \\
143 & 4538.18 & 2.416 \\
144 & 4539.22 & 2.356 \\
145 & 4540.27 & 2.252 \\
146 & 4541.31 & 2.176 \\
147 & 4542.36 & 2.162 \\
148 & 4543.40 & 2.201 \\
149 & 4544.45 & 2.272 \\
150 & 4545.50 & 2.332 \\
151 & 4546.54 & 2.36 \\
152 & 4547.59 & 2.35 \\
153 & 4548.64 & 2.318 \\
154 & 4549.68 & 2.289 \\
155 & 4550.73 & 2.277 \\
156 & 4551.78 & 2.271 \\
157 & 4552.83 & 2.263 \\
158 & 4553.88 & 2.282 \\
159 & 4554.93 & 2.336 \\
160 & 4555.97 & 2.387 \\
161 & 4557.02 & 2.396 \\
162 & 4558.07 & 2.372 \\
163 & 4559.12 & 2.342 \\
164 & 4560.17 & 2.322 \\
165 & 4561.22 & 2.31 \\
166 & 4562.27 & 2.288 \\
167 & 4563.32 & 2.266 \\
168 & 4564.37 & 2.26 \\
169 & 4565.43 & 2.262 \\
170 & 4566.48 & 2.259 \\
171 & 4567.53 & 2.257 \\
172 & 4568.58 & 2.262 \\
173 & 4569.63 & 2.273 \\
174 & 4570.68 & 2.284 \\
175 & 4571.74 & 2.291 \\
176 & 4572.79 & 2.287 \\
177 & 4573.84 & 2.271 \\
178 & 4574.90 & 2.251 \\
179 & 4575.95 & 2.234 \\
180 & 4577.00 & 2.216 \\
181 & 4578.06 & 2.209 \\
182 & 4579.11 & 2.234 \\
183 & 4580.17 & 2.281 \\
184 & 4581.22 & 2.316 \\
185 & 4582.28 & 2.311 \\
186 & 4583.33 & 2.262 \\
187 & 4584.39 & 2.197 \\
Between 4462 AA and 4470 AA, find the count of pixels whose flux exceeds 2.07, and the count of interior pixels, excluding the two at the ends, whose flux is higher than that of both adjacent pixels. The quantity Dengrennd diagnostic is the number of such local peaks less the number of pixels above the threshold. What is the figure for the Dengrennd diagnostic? 1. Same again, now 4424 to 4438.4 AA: 1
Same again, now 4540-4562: -19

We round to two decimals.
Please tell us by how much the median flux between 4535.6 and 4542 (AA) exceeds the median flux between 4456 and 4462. 0.48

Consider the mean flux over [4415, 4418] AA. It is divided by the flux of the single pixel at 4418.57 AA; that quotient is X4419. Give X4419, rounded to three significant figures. 1.04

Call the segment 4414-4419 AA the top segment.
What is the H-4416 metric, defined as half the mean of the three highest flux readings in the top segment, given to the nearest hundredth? 1.06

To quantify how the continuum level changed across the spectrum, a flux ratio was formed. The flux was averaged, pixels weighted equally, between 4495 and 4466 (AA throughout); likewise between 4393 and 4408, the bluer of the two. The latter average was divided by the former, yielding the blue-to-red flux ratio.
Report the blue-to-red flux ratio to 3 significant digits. 1.01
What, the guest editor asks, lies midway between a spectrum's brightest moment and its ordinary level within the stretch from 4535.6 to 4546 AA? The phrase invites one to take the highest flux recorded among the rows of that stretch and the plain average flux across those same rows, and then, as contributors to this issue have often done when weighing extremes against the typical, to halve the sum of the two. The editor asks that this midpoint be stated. 2.36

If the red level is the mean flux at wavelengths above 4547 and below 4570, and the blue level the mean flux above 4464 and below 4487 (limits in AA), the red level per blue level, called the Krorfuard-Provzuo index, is 1.09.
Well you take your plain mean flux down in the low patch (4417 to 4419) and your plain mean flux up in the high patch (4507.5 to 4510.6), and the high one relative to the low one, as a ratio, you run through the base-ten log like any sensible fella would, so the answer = 0.07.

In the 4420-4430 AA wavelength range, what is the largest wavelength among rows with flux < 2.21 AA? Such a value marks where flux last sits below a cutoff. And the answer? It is 4429.77 AA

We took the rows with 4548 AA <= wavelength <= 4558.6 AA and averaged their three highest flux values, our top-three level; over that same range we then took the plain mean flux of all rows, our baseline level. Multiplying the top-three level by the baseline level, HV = 5.5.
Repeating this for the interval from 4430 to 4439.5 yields 3.7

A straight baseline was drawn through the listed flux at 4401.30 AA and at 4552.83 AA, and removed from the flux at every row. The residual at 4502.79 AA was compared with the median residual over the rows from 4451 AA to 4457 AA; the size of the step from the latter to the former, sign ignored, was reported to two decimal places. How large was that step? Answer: 0.12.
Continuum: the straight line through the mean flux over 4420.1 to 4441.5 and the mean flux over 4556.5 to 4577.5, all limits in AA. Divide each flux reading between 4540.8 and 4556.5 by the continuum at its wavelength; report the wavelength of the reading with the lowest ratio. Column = 4542.36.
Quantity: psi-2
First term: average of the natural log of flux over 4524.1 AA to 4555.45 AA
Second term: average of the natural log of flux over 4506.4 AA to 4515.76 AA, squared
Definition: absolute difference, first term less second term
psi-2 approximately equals 0.14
